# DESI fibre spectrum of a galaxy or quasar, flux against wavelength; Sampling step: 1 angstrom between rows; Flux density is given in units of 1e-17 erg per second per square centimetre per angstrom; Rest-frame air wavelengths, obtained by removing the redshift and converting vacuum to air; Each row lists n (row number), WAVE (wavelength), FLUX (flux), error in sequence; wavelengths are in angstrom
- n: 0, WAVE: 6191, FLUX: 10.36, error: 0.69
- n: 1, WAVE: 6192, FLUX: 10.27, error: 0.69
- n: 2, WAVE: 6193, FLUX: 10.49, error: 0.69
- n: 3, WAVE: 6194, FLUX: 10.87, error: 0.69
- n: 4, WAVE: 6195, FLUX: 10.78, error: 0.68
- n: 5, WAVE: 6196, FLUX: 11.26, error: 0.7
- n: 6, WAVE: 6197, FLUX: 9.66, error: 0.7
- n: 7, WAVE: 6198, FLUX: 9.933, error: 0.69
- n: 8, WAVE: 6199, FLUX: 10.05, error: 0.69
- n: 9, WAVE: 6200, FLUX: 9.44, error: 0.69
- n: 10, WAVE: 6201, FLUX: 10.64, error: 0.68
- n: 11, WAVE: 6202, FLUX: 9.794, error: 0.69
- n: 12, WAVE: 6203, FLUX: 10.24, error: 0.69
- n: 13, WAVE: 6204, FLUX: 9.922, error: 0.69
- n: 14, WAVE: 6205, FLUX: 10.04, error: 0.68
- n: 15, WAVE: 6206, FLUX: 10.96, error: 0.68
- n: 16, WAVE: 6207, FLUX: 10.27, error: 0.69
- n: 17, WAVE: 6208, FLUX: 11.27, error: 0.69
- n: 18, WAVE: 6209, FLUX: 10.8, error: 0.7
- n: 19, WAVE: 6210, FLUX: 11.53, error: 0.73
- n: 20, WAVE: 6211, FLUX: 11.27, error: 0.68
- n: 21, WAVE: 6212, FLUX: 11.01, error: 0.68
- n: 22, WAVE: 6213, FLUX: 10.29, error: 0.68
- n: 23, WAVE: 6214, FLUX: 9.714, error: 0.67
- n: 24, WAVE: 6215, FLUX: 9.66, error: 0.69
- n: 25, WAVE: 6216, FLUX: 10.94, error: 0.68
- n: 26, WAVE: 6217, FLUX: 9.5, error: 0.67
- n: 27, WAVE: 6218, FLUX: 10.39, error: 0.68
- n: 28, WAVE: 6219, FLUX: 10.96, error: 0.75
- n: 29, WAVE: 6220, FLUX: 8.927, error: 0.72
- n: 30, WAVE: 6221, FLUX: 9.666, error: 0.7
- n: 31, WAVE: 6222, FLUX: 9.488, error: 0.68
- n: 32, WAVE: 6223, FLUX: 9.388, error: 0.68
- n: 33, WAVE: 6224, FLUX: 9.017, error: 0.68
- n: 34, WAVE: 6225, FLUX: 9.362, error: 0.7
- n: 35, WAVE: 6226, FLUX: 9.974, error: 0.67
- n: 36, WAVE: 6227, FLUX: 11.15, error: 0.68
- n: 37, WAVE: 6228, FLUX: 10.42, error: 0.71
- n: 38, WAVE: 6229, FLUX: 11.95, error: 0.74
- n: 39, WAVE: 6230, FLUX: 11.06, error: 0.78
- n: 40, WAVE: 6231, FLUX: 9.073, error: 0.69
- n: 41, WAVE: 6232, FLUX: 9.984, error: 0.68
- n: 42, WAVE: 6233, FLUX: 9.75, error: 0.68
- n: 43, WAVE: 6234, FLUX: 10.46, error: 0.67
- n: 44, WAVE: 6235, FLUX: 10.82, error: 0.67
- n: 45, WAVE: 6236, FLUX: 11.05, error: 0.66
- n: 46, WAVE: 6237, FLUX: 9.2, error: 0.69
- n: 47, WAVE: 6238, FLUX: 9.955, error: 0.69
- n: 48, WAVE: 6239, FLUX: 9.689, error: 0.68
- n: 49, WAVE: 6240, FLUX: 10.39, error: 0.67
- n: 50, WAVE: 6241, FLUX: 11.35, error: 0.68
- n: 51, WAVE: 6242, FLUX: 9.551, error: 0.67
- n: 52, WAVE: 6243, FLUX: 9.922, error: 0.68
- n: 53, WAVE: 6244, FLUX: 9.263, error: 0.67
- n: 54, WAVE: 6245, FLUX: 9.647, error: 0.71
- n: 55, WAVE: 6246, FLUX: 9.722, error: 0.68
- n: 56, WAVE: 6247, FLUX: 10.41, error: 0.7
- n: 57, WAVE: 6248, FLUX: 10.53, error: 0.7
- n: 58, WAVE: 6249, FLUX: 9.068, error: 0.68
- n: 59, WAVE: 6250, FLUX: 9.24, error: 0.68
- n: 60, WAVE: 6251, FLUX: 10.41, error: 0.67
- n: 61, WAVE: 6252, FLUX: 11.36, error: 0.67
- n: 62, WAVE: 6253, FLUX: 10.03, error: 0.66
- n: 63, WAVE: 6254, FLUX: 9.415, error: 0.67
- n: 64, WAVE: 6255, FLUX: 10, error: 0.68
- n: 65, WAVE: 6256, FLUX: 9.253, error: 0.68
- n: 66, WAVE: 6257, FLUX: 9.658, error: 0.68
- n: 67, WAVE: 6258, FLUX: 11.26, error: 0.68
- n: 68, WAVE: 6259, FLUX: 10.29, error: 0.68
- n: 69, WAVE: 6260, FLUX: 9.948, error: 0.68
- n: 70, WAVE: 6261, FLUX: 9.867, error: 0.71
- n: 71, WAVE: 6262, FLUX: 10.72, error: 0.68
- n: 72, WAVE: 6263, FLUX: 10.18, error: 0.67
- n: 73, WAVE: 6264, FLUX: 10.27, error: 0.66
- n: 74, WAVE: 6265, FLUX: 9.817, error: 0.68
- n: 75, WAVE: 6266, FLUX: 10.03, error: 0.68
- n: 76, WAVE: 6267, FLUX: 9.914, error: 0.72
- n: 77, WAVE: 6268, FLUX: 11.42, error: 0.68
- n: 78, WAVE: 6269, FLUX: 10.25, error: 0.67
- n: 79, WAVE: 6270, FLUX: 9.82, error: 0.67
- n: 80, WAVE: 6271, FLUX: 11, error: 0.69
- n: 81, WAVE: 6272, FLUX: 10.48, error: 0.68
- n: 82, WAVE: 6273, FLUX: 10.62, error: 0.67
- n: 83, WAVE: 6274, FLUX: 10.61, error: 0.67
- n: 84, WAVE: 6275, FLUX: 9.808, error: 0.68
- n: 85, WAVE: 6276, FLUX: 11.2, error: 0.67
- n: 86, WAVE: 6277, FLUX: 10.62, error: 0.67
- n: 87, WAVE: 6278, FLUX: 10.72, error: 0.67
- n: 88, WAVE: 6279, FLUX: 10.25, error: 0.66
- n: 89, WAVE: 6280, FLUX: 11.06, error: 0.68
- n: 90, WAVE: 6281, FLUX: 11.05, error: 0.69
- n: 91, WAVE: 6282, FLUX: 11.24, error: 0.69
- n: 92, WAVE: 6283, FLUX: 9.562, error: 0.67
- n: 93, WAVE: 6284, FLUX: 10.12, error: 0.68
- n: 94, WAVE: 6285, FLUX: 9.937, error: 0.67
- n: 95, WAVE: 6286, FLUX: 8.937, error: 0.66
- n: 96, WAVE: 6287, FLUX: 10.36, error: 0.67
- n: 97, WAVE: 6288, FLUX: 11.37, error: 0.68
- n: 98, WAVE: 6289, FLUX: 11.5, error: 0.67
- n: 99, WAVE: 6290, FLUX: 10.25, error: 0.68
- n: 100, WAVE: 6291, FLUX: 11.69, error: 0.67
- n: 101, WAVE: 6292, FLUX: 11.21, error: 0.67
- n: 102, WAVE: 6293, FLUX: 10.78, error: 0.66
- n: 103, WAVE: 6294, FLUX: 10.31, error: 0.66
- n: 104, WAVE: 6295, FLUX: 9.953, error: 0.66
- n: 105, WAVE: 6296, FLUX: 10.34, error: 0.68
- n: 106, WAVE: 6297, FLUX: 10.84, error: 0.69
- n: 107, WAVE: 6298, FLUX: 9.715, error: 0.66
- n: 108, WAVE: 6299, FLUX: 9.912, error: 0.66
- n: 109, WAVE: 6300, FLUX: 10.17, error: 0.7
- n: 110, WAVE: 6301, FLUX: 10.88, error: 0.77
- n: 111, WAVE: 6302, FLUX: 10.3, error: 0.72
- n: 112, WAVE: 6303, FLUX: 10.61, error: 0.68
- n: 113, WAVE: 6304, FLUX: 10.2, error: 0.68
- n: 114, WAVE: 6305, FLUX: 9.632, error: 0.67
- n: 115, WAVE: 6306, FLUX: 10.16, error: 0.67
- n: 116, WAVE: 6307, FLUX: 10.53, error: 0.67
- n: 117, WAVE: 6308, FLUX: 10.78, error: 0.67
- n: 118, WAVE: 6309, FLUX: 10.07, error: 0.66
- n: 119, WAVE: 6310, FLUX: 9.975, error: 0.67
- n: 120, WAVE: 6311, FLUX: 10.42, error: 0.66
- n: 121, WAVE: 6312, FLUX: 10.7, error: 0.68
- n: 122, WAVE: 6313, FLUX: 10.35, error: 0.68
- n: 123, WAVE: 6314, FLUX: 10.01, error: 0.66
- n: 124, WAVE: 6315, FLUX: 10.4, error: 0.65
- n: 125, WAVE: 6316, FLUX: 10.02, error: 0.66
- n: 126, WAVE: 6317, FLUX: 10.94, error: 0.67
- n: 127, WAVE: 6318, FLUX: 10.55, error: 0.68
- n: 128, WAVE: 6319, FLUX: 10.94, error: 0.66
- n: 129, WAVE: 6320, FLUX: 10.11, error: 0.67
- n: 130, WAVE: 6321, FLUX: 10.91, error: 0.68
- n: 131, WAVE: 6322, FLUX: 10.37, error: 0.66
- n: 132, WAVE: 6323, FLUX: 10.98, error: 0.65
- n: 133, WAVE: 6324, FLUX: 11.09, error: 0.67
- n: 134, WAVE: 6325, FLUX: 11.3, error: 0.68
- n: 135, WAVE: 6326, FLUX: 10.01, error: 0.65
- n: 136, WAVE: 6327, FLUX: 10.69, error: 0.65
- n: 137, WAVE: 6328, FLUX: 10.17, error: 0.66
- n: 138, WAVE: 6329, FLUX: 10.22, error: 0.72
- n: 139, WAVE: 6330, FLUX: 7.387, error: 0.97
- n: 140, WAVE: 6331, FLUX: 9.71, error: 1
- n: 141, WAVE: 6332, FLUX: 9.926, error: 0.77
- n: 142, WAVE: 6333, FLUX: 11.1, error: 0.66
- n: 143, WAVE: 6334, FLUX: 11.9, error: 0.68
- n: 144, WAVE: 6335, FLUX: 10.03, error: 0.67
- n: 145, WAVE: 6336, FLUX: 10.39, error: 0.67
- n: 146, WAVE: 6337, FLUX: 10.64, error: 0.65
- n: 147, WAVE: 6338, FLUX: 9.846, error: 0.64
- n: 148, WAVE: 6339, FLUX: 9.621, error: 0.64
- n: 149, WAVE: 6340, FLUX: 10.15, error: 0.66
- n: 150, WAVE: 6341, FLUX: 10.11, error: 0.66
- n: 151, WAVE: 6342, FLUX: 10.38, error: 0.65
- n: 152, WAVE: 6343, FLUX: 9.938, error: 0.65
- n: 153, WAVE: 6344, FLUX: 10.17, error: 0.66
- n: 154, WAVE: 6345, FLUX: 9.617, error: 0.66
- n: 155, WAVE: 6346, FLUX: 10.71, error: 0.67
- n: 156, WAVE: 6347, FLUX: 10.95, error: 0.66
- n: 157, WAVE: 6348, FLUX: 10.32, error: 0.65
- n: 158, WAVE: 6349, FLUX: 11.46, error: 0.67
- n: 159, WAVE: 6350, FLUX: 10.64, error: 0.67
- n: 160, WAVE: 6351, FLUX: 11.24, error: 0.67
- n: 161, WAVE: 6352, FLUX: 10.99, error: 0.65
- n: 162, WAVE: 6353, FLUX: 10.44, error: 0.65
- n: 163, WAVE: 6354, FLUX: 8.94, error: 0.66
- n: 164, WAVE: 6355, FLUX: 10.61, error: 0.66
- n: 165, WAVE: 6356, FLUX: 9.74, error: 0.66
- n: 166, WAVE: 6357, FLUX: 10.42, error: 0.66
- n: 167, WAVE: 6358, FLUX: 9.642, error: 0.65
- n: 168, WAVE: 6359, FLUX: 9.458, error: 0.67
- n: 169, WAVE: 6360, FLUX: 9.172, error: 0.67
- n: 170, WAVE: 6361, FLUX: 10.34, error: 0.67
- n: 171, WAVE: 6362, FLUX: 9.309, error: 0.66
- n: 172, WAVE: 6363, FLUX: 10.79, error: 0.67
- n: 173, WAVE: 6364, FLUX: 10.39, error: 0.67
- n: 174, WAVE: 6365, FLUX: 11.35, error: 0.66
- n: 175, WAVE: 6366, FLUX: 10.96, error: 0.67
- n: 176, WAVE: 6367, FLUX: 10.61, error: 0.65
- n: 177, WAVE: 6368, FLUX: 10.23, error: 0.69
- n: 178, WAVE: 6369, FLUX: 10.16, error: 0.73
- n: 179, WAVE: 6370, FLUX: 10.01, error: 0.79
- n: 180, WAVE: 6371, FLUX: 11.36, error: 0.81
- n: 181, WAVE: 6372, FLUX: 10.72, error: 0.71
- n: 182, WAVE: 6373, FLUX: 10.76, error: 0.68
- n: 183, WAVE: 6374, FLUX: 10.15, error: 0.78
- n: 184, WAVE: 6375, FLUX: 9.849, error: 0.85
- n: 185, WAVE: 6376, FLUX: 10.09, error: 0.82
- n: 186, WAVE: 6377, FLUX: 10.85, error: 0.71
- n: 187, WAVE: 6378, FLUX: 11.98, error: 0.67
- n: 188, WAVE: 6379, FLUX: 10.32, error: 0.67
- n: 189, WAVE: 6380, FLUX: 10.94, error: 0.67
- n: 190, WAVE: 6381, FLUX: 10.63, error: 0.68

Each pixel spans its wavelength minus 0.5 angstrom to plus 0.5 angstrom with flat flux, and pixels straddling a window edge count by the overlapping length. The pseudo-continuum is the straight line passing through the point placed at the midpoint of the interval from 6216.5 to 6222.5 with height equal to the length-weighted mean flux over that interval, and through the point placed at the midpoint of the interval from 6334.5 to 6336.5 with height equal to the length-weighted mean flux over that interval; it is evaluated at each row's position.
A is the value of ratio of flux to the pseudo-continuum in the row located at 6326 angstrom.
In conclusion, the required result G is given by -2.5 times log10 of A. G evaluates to 0.02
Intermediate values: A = 0.98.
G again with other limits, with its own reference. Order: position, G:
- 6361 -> 0.00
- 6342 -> -0.02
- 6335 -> 0.02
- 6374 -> 0.02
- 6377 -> -0.05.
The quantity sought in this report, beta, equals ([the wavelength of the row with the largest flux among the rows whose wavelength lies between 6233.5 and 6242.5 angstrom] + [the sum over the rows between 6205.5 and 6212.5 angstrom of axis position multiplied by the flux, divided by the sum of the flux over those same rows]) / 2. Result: 6225.0 angstrom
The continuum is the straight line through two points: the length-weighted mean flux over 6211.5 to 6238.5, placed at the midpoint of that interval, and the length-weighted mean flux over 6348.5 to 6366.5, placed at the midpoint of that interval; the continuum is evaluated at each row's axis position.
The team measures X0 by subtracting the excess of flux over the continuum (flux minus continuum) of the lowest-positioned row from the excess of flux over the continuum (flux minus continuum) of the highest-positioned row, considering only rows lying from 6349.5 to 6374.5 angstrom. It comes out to -0.5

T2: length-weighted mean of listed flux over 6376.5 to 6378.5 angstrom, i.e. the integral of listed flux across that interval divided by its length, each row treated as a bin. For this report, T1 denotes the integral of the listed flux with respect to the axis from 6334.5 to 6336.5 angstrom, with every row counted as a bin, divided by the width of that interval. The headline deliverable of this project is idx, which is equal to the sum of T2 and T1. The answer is 21.6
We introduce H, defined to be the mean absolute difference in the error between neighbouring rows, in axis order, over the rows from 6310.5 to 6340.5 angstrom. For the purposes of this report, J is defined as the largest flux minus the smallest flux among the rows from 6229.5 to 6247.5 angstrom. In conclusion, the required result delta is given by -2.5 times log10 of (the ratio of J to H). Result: -4.6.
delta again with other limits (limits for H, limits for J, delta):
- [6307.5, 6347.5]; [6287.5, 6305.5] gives -4.7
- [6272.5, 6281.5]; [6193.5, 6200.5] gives -6.0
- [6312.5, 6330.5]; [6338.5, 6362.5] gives -4.8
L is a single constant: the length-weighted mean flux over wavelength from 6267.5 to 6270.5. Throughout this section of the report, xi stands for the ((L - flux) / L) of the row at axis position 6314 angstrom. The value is 0.046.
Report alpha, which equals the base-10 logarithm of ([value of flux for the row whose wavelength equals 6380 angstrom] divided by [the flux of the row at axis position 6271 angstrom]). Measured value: -0.002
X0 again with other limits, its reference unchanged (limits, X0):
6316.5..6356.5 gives -1.3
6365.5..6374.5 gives -0.8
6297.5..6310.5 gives 0.2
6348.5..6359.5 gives -2.0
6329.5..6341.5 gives 2.7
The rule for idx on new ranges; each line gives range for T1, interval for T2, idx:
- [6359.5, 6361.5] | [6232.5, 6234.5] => 19.9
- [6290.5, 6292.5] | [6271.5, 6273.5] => 22.0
